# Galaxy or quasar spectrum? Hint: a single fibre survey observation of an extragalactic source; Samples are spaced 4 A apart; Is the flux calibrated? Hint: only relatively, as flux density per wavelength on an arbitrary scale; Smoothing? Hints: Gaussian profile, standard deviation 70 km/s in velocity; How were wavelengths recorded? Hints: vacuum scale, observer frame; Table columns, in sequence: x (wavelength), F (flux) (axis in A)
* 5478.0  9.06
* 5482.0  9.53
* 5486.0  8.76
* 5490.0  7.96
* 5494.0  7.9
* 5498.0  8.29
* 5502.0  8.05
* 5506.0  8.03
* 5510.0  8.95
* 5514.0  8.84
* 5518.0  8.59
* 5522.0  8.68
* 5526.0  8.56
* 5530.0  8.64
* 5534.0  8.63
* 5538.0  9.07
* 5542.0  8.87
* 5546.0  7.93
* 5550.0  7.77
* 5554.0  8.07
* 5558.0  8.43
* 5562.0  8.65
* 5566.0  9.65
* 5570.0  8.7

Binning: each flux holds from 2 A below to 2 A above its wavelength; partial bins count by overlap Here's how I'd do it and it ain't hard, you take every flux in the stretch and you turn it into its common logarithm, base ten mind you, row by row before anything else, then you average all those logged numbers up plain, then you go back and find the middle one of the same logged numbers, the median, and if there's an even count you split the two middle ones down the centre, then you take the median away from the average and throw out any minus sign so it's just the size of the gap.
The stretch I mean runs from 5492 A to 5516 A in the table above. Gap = 0.0087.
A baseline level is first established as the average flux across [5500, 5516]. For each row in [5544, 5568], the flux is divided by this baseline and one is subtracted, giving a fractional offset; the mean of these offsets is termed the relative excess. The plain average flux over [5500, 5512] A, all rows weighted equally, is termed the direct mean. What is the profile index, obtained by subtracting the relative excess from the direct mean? 8.3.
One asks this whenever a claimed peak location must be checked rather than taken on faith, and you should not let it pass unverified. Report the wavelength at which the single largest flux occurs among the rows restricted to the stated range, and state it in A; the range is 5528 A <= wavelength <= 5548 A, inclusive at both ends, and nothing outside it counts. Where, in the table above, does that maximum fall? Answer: 5538.0 A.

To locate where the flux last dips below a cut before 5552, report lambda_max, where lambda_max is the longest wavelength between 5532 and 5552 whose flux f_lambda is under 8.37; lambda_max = 5550.0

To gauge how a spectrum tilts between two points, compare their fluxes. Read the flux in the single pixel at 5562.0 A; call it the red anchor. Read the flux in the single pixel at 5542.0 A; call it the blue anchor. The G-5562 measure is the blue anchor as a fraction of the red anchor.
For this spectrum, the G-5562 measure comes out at 1.03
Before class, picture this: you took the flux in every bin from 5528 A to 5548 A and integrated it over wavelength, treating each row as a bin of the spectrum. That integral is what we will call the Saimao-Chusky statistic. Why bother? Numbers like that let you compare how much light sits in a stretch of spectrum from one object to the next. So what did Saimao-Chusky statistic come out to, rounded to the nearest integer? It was 173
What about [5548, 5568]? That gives 170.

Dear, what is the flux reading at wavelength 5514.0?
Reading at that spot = 8.84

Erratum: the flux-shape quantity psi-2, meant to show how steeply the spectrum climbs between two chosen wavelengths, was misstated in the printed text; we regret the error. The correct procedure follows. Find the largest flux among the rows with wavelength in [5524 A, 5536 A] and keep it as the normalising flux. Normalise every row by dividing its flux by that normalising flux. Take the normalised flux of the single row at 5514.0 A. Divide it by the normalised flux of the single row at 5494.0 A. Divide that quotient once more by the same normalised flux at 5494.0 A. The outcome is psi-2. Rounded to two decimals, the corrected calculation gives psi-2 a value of 1.22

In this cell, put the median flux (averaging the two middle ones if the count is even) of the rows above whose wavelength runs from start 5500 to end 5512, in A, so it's 8.05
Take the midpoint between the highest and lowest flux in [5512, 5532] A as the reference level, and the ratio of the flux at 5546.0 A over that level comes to 0.91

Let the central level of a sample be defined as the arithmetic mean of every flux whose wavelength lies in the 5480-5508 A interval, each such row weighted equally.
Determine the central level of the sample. 8.36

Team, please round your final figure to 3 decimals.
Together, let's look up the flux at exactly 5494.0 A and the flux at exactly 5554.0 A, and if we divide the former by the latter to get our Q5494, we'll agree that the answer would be 0.979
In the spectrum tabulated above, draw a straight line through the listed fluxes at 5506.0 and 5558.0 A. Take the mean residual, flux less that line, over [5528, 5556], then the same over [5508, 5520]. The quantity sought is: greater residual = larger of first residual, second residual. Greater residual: 0.70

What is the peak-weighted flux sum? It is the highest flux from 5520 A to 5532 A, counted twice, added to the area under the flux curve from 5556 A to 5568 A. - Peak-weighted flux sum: 124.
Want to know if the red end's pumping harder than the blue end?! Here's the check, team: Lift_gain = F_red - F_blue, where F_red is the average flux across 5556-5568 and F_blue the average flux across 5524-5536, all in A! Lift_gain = 0.3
